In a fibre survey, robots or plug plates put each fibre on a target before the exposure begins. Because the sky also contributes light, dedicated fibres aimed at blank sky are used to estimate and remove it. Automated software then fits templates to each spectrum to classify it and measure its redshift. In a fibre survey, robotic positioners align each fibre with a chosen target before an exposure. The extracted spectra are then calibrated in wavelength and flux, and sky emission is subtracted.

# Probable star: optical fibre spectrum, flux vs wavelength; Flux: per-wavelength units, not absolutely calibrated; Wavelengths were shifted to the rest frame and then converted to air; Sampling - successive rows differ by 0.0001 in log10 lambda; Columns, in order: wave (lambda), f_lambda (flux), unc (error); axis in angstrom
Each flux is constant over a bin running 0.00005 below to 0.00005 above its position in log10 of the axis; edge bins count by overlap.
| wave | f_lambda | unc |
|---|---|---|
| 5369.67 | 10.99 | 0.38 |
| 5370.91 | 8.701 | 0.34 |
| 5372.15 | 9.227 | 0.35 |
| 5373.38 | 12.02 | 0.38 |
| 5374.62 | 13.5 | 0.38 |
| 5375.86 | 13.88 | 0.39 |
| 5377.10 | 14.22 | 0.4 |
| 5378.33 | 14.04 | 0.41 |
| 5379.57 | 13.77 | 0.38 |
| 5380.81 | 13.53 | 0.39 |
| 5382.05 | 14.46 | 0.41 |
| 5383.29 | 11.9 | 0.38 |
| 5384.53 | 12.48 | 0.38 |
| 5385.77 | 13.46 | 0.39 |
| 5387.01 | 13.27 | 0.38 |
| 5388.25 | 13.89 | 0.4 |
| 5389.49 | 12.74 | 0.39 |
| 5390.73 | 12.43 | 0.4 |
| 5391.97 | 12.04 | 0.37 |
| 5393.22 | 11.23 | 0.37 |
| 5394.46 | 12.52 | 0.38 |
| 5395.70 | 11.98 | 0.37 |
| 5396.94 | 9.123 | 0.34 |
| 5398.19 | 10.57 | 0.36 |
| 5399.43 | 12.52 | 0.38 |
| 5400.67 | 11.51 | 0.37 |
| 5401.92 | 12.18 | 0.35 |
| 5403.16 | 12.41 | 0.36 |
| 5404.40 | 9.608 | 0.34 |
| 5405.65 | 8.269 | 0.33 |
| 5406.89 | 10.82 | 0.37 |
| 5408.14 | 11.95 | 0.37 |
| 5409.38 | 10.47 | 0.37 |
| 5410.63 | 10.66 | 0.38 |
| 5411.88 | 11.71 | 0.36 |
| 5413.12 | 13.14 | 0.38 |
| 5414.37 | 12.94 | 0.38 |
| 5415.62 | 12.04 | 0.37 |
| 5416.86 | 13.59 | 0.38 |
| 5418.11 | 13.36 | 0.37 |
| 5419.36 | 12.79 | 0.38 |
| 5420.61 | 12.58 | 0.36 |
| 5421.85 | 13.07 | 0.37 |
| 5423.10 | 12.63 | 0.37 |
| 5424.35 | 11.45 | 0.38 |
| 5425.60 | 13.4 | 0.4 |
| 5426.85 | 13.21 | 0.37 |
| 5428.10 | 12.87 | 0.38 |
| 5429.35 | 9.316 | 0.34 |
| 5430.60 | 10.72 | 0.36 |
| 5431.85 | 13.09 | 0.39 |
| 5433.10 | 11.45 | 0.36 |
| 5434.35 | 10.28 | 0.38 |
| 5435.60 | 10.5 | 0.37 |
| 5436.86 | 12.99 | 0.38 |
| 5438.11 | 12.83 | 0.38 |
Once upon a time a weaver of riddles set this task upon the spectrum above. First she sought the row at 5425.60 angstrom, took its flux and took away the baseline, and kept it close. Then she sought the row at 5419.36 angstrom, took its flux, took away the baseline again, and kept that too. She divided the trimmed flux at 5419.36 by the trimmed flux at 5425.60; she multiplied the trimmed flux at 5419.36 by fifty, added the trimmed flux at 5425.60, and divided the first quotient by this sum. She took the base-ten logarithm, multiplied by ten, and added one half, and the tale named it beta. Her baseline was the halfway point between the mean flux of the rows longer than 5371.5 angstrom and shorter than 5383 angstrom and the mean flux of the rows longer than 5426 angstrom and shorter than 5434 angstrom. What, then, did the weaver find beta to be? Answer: -16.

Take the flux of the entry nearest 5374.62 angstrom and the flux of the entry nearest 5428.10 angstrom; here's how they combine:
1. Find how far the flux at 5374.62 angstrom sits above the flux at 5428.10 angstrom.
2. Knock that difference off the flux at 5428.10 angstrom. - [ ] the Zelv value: 12.2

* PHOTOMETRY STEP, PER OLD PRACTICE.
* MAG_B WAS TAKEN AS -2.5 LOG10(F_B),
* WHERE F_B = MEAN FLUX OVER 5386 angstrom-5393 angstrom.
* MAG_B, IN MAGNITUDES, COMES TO -2.77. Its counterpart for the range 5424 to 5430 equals -2.70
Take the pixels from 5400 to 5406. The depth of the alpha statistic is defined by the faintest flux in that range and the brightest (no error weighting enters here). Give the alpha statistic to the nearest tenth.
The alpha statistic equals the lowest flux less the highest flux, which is -4.1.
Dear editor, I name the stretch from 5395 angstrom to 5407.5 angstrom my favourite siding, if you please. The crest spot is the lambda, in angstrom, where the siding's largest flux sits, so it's 5399.43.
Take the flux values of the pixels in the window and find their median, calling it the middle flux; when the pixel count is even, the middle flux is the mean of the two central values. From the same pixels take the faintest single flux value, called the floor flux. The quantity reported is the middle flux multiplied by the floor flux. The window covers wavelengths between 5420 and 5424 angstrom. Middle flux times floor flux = 159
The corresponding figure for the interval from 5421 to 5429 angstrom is 149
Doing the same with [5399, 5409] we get 97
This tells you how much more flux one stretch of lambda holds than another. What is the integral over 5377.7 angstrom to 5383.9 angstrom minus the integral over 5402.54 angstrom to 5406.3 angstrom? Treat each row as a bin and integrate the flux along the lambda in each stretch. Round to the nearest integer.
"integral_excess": 46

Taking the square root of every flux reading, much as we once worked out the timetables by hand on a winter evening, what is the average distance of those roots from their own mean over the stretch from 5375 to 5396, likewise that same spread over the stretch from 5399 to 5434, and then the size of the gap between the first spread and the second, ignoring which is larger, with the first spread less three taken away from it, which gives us 2.93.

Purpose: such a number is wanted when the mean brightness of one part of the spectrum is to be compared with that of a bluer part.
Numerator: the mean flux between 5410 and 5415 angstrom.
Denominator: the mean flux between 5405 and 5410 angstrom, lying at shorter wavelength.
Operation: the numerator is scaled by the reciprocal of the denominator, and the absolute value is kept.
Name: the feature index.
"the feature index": 1.17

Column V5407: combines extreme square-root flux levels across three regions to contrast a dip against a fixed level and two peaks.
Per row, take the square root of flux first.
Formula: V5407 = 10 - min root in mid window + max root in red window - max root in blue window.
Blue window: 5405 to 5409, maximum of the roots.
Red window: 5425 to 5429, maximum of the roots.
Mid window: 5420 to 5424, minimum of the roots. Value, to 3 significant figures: 6.66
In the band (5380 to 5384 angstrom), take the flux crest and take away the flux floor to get 2.6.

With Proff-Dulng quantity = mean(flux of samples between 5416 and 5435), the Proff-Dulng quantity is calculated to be 12.25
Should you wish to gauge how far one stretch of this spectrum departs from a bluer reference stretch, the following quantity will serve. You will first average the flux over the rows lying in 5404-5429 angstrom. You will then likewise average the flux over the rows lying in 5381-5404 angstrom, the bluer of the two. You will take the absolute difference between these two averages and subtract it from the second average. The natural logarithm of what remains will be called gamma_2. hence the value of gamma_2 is 2.49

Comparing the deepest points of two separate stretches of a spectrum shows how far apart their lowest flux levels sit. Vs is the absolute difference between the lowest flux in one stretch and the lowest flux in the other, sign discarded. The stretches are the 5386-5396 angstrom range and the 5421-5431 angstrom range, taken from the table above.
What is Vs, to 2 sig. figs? 1.9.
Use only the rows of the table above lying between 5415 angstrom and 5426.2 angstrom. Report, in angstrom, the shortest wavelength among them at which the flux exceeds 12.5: 5416.86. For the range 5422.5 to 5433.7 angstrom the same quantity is 5423.10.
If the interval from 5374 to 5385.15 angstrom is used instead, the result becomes 5374.62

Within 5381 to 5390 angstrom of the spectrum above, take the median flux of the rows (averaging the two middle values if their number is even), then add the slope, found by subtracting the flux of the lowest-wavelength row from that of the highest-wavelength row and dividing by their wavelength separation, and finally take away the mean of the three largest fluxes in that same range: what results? -0.9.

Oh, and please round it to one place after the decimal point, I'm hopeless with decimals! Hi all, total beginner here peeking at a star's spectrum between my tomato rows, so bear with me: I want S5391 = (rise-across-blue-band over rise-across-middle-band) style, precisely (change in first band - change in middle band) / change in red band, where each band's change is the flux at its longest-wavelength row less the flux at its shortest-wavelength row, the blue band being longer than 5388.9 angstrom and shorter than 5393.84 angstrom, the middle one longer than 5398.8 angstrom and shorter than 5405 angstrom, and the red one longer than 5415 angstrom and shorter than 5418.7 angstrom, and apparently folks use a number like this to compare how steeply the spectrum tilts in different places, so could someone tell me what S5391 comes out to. 1.1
